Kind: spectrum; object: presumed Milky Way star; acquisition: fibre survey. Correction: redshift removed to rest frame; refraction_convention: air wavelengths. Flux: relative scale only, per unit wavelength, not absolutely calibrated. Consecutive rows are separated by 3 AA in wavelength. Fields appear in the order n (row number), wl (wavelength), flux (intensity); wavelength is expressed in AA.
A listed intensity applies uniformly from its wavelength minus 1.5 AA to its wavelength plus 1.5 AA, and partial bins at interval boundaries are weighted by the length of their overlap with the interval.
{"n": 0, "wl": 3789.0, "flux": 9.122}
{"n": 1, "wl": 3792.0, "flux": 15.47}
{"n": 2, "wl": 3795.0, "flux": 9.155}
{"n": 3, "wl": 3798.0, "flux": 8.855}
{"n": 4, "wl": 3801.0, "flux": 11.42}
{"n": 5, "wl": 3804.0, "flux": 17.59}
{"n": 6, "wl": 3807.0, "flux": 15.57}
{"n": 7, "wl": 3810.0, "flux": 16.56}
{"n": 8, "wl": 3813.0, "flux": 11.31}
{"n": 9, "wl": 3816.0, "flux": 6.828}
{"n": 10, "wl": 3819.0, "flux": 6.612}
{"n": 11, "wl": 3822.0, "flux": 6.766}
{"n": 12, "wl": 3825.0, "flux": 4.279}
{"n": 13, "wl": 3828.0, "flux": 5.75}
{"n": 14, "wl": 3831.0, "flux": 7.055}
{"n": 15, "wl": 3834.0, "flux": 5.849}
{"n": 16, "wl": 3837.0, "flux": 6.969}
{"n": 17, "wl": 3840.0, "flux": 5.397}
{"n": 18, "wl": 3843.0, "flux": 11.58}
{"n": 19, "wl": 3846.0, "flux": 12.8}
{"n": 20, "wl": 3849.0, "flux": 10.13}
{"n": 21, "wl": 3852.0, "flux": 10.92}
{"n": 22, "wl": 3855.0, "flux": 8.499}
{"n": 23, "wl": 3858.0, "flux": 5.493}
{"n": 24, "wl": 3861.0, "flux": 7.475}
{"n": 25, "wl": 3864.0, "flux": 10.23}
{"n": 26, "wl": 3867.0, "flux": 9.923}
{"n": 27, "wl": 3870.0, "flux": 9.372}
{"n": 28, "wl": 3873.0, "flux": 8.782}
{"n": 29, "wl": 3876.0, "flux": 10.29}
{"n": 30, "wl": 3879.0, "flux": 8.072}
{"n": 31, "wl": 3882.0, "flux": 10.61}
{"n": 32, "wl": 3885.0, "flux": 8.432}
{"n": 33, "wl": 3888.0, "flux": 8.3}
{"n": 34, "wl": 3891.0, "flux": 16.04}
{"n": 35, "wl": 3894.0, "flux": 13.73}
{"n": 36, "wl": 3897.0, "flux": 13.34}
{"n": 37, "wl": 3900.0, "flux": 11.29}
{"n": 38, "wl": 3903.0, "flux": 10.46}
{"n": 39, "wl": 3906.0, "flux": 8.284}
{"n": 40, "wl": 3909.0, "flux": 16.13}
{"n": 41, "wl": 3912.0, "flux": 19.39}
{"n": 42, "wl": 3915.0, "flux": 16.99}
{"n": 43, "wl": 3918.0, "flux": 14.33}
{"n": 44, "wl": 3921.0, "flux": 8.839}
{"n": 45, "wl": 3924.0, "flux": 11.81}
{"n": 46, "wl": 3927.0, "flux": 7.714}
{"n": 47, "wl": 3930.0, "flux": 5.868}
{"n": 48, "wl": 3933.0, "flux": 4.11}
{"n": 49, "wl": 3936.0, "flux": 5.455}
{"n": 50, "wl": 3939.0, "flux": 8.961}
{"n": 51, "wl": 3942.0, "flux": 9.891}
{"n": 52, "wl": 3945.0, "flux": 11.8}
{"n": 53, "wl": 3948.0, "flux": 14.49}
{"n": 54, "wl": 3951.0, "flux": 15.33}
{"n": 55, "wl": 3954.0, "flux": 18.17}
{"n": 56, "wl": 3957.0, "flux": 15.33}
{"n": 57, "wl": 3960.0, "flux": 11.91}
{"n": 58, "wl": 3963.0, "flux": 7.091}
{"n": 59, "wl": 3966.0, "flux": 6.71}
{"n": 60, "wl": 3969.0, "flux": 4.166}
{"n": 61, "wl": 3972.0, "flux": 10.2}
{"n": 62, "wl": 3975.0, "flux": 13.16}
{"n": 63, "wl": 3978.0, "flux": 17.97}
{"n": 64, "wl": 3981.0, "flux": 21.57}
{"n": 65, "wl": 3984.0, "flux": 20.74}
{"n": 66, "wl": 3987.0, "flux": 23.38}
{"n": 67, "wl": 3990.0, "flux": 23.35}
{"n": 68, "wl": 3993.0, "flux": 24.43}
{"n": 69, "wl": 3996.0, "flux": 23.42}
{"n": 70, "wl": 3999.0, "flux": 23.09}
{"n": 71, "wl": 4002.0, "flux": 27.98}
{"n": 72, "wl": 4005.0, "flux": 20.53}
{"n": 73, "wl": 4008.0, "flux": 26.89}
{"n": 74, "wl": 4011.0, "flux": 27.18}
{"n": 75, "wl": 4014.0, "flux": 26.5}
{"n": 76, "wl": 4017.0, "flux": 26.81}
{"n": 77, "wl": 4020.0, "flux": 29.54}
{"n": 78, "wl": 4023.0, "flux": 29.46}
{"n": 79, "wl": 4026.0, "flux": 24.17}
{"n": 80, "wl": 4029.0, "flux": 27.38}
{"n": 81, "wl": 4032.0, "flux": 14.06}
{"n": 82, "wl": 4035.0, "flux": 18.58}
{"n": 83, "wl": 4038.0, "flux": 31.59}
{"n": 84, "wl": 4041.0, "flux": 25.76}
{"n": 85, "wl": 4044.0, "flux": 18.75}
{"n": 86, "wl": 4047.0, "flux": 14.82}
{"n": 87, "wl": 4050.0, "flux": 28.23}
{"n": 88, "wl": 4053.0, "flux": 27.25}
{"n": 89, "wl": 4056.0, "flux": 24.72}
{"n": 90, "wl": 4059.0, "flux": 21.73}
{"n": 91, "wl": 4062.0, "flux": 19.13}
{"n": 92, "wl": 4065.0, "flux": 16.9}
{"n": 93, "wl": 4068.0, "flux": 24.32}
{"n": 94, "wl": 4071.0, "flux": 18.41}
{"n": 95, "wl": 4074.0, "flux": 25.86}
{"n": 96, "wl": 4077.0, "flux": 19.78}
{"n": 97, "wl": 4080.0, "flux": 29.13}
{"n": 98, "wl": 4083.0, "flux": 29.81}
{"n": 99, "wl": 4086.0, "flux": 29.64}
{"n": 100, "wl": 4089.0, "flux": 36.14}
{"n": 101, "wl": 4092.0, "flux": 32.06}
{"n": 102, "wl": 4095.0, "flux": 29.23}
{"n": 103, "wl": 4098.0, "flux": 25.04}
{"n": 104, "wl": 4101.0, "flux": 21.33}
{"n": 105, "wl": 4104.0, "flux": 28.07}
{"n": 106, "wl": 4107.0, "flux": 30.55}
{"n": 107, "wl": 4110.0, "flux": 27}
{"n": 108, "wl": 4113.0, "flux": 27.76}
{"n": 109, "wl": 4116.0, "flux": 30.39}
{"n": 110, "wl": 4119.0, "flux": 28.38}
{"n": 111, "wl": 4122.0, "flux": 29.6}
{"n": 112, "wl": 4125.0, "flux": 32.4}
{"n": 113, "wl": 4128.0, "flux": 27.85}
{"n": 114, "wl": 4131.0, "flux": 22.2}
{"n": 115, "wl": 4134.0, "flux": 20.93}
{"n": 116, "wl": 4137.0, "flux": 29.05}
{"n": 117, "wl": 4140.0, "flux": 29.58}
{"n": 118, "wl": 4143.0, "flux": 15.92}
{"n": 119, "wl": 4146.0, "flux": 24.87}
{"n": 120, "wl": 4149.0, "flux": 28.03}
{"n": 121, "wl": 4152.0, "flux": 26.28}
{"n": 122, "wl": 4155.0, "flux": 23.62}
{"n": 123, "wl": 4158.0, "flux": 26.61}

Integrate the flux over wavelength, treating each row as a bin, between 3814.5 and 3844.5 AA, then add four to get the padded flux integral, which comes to 205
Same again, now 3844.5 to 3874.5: 285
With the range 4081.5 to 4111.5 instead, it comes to 871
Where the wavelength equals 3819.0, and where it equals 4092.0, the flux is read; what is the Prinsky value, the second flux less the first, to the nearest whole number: 25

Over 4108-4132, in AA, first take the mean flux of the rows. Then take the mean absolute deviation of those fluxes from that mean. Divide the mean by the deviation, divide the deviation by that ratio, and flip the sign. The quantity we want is -0.14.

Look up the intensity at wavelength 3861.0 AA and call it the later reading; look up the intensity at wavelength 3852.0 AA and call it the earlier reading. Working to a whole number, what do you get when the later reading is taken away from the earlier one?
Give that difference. 3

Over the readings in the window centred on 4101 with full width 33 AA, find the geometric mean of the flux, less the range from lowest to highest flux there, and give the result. 14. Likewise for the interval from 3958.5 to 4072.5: -8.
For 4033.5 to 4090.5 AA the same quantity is 2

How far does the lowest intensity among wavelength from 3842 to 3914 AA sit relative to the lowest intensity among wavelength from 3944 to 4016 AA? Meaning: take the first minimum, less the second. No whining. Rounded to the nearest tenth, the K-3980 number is 1.3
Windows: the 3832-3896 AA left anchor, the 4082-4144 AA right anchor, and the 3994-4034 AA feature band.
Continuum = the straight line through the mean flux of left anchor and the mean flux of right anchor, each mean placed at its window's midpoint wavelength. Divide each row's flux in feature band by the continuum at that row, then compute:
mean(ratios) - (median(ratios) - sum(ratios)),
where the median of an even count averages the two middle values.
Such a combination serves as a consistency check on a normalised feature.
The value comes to 16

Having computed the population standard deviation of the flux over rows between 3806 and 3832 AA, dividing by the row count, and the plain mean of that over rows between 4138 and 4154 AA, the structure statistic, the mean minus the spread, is 20.8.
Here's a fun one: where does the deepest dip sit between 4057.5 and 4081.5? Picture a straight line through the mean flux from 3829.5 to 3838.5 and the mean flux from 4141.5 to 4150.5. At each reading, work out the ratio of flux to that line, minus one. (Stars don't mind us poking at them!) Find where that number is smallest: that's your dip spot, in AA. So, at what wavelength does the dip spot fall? 4065.0 AA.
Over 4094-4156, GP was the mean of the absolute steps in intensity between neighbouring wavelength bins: 4.0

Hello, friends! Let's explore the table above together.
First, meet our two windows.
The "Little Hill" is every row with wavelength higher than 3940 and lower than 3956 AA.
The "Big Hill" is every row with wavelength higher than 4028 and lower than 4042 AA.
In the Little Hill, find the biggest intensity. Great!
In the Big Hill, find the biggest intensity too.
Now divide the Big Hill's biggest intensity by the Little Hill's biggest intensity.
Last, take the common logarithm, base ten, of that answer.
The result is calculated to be 0.24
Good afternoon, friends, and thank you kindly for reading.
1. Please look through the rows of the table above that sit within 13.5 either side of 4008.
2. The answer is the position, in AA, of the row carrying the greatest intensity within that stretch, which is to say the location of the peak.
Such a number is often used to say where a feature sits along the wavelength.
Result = 4020.0 AA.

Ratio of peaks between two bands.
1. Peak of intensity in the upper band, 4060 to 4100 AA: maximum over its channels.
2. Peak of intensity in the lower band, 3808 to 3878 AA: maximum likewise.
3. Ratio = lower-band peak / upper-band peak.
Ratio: 0.46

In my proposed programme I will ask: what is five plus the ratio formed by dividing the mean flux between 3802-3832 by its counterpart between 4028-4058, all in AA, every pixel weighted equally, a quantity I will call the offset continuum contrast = 5.4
